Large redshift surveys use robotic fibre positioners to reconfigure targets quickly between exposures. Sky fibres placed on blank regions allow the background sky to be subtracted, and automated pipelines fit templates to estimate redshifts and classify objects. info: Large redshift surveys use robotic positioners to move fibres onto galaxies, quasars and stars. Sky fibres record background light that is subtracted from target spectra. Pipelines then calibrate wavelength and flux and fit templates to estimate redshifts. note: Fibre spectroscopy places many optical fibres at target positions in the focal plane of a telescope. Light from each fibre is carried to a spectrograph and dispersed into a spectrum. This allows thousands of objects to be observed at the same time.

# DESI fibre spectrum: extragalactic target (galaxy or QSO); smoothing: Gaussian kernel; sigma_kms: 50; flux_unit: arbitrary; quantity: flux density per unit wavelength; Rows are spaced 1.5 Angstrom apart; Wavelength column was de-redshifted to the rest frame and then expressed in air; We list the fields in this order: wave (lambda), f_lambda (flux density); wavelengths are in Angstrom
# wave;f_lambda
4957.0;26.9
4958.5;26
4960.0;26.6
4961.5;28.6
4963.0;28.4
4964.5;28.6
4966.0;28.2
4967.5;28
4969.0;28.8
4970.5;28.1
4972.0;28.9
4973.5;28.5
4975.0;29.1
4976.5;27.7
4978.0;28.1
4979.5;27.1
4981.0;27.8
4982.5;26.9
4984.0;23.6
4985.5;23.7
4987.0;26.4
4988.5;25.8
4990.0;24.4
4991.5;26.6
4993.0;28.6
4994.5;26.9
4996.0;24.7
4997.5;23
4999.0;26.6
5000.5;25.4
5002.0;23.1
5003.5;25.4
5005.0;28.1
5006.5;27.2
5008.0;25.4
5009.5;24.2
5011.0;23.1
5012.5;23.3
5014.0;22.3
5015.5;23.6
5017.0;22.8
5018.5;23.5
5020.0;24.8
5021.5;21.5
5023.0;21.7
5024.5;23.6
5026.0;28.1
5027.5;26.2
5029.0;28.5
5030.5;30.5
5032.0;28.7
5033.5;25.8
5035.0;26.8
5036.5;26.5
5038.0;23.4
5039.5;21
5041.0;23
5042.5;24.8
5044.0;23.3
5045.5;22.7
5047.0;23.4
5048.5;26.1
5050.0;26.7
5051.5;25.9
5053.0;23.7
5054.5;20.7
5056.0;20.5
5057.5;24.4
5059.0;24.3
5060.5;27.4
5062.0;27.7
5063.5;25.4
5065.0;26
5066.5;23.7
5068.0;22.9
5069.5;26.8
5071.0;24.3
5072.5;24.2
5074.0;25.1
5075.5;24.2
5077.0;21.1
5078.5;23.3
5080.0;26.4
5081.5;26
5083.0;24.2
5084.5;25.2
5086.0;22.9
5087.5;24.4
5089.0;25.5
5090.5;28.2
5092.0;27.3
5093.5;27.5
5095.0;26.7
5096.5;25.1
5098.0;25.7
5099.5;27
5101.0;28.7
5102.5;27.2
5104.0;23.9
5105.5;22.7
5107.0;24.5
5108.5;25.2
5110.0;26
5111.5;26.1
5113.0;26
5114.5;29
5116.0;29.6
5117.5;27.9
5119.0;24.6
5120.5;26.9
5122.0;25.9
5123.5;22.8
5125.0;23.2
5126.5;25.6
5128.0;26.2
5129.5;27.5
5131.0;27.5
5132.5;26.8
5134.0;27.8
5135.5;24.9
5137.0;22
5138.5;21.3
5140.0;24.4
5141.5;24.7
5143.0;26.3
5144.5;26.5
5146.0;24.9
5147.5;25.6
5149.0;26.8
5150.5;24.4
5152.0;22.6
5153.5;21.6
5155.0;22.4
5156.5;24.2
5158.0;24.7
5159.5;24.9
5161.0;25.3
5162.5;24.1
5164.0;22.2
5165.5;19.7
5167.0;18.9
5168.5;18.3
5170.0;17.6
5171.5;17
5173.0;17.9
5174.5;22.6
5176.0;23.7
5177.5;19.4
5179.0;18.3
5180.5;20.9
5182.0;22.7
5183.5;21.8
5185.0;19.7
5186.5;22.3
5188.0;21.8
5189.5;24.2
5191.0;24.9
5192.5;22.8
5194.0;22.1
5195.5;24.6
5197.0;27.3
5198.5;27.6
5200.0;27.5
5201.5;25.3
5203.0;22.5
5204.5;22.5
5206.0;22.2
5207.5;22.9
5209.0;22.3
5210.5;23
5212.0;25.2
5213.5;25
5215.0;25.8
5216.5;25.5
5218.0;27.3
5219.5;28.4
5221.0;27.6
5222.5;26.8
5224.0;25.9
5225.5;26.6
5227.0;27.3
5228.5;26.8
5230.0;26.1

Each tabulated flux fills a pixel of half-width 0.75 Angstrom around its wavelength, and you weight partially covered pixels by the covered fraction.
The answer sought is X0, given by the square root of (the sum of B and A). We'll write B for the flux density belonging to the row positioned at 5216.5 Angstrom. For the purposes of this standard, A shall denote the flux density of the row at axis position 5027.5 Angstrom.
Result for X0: 7.19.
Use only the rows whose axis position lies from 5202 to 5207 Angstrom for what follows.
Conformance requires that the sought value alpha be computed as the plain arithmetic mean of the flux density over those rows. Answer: 22.4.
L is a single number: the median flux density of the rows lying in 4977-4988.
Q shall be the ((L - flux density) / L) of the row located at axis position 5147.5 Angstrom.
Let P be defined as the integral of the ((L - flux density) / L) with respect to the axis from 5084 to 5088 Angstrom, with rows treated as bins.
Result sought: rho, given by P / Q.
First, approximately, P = 0.4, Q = 0.05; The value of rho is 9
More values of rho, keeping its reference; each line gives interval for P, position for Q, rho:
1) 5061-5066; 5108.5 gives 2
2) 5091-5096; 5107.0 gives 0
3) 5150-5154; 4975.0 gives -7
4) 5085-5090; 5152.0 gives 3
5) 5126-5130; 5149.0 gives 19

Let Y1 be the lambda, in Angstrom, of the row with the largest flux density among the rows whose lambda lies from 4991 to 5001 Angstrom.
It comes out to 4993.0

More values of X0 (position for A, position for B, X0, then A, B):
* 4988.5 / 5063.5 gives 7.16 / 25.8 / 25.4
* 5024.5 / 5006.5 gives 7.13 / 23.6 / 27.2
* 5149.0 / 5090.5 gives 7.42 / 26.8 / 28.2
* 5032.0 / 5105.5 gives 7.17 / 28.7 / 22.7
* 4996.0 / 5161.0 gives 7.07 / 24.7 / 25.3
